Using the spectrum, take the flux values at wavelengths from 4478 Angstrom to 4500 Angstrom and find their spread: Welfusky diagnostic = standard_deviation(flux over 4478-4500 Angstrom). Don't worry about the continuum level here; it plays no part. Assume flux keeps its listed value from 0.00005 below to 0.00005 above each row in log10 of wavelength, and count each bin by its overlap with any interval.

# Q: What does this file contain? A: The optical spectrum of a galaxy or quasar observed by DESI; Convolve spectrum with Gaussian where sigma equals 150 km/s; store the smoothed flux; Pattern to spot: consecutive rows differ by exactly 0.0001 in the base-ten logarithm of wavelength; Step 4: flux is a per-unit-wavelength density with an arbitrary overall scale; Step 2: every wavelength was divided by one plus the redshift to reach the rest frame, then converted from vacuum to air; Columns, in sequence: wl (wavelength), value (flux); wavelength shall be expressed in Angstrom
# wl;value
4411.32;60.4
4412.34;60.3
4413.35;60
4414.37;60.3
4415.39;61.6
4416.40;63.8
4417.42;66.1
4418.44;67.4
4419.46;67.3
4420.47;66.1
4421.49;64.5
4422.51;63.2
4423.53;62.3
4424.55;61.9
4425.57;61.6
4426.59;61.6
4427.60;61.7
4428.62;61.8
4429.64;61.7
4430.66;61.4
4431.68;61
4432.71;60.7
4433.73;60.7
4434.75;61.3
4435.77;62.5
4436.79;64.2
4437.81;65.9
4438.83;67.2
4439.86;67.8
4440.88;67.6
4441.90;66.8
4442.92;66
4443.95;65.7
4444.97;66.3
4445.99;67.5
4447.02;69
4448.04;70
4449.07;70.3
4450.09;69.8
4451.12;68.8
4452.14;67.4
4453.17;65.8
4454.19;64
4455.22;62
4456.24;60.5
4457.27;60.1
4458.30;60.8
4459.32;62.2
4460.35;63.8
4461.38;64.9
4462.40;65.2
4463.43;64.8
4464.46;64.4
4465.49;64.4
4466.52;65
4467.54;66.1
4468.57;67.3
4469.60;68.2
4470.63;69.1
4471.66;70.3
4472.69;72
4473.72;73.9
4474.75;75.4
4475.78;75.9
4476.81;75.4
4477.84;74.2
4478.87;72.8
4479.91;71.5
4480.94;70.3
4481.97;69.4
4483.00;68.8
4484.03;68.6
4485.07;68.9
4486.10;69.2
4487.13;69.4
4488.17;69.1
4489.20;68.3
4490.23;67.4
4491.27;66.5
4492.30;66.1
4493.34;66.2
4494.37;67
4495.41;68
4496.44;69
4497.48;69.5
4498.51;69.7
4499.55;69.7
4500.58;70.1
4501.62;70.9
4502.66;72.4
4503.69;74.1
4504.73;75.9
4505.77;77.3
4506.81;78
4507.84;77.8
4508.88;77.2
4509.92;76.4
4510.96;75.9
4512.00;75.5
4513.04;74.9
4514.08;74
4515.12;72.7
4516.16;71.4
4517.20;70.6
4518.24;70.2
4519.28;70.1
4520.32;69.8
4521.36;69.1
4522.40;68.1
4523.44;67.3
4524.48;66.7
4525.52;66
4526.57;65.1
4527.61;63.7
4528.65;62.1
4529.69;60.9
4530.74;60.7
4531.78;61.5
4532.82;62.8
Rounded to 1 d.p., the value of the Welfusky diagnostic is 1.6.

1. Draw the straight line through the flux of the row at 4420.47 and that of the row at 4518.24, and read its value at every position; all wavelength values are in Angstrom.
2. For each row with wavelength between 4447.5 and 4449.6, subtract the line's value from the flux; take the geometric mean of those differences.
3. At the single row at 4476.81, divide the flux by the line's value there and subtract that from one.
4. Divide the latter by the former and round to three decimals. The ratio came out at -0.035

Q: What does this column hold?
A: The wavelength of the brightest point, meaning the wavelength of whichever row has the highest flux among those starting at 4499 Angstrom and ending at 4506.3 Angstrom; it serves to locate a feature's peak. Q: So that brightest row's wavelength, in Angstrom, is 4505.77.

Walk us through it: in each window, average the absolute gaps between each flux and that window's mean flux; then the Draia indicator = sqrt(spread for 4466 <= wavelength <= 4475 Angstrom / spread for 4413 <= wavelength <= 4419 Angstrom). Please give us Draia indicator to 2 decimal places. 1.05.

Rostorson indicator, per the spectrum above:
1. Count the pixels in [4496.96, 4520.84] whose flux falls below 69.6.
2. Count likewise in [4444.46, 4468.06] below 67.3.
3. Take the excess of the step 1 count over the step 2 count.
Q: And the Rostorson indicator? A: -15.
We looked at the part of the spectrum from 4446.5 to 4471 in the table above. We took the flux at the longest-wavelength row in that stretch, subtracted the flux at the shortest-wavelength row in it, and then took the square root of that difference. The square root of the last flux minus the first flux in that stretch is 0.3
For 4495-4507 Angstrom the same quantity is 3.2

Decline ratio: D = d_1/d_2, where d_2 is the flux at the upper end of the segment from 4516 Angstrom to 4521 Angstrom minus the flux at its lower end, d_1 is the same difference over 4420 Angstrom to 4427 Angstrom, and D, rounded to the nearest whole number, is 3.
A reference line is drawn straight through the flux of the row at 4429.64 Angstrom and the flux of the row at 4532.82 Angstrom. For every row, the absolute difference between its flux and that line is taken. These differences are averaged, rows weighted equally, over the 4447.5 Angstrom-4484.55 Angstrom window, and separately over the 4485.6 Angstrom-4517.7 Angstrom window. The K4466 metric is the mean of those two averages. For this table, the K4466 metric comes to 7.6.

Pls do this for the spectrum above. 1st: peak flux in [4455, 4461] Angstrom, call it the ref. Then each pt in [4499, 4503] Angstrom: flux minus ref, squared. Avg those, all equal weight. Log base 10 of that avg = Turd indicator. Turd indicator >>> 1.7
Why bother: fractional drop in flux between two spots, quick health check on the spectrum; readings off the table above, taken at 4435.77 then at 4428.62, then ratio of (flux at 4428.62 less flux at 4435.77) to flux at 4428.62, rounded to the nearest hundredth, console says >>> -0.01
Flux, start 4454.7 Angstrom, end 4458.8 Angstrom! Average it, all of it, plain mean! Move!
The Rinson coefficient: 60.8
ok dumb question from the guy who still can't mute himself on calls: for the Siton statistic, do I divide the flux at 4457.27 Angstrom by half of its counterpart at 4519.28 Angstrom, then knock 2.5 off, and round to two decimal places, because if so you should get -0.79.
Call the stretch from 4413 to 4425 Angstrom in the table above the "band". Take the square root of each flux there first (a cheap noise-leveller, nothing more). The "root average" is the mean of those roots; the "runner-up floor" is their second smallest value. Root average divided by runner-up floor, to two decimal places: 1.03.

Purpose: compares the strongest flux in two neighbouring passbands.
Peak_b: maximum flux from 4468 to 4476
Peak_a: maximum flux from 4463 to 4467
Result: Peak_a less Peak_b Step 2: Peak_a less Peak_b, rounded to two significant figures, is -11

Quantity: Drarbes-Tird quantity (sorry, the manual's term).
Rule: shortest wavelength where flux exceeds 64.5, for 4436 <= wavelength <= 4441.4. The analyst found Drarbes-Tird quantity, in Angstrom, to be 4437.81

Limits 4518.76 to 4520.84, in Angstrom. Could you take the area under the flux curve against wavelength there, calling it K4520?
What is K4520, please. 146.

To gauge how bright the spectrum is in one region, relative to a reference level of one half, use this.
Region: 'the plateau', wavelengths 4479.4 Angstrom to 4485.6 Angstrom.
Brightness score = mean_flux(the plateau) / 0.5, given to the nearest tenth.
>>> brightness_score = 139.2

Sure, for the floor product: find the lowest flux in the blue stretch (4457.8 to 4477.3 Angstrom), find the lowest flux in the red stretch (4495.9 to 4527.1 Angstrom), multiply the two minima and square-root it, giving 62.9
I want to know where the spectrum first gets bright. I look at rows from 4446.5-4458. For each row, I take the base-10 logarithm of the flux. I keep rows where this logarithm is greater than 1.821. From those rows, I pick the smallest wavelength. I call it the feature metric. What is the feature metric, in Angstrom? 4447.02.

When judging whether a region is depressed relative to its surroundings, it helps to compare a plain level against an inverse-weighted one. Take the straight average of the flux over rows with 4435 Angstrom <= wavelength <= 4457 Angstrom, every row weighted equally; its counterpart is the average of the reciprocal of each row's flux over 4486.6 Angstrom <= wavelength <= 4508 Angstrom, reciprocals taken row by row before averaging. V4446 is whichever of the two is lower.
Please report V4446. 0.0142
